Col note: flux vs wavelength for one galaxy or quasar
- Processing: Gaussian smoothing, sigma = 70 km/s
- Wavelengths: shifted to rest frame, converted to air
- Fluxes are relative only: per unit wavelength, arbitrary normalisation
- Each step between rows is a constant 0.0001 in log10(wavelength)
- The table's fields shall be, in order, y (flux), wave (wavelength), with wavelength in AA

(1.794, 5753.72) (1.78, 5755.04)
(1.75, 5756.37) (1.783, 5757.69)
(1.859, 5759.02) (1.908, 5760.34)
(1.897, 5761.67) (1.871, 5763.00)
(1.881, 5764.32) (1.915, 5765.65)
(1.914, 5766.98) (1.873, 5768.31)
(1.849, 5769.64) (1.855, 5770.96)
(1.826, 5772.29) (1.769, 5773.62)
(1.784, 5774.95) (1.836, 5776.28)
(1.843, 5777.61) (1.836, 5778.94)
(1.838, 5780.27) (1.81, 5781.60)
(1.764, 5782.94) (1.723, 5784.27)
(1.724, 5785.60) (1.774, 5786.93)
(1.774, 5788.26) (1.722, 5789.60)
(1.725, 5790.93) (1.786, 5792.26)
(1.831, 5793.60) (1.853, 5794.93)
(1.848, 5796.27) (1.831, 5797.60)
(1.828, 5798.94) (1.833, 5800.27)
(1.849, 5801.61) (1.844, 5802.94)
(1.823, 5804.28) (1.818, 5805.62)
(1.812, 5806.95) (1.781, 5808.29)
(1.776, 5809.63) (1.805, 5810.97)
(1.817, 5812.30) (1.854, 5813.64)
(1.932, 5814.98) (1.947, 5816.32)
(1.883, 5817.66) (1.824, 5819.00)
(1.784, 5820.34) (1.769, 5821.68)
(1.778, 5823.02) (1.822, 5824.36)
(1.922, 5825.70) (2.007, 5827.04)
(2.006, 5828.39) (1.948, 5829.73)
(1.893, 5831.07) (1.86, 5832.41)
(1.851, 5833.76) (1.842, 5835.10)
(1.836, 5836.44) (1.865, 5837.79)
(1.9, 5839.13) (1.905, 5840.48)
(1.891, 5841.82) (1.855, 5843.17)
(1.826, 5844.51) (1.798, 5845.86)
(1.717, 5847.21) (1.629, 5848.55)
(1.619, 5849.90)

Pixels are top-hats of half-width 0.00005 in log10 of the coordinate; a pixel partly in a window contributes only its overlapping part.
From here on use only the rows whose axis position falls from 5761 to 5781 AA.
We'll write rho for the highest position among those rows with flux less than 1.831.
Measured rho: 5774.95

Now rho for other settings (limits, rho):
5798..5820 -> 5819.00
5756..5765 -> 5757.69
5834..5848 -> 5847.21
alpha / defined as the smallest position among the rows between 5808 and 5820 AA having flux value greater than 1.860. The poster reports 5814.98 AA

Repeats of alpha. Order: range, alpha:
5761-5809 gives 5761.67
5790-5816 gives 5814.98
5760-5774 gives 5760.34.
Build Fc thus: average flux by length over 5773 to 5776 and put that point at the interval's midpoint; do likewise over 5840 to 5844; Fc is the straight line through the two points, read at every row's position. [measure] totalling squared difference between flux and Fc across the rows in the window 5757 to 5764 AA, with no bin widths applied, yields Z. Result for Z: 0.059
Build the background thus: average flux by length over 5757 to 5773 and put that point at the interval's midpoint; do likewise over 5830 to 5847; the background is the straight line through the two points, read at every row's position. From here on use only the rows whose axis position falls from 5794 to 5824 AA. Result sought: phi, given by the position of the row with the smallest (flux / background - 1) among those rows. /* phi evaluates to 5821.68 AA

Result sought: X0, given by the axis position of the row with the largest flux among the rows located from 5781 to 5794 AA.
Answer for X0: 5793.60 AA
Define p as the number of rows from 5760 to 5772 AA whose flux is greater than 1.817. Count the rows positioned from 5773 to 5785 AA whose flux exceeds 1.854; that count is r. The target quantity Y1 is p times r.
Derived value 0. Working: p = 9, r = 0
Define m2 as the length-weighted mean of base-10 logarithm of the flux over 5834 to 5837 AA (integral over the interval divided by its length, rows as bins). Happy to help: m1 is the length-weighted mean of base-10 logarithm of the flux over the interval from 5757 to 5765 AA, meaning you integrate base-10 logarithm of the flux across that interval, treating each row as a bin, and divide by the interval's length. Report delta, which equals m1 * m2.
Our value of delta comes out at 0.0720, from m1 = 0.271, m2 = 0.266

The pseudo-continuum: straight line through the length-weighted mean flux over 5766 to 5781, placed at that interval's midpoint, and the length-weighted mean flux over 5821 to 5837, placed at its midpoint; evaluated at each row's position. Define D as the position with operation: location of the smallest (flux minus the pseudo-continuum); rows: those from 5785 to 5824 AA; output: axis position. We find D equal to 5789.60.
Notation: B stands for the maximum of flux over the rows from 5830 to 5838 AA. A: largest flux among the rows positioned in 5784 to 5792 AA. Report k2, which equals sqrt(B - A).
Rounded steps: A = 1.774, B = 1.893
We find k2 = 0.34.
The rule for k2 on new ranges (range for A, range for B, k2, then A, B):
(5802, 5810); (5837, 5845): 0.25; 1.844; 1.905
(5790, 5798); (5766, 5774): 0.25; 1.853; 1.914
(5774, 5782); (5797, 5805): 0.08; 1.843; 1.849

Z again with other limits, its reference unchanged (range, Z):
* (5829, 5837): 0.011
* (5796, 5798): 0.001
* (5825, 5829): 0.046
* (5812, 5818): 0.020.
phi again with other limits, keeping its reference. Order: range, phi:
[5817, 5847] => 5821.68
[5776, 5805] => 5789.60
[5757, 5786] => 5784.27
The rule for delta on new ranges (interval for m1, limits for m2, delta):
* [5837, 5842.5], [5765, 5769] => 0.0768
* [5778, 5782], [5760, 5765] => 0.0725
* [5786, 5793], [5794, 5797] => 0.0653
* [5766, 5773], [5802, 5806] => 0.0711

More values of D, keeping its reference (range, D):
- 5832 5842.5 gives 5836.44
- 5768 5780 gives 5773.62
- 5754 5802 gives 5789.60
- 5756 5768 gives 5756.37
